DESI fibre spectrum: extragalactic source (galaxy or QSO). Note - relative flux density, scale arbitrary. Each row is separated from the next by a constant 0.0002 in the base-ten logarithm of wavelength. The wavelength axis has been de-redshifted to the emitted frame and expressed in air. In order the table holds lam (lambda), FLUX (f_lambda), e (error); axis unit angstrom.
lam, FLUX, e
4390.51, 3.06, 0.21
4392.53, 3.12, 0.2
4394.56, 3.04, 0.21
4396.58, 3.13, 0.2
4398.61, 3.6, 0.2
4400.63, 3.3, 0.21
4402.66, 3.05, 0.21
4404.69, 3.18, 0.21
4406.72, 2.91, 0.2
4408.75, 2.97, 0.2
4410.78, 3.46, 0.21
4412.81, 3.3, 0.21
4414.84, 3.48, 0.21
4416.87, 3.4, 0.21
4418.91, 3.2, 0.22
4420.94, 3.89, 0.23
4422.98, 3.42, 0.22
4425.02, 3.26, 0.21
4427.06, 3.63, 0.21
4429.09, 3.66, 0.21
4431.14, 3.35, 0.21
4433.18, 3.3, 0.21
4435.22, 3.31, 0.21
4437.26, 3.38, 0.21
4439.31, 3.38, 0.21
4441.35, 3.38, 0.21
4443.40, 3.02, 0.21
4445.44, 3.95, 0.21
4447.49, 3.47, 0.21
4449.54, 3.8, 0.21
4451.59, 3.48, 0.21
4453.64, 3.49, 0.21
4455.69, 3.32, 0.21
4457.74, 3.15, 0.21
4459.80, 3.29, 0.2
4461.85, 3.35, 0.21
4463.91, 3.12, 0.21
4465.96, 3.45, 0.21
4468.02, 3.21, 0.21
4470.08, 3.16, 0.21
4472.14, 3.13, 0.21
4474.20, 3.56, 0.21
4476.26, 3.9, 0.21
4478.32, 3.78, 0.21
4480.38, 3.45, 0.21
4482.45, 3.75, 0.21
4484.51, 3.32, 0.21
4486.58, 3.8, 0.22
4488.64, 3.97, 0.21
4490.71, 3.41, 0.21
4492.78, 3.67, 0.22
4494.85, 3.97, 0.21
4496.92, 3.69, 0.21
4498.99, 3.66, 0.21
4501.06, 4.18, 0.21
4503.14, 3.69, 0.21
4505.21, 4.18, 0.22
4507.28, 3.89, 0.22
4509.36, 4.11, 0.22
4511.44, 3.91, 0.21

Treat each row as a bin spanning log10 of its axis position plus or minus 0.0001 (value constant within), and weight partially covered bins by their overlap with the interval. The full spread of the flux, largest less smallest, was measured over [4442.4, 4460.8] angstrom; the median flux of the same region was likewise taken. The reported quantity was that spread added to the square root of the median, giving 2.79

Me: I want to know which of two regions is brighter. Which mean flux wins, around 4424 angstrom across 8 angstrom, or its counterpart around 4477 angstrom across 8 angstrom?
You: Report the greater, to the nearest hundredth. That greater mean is 3.67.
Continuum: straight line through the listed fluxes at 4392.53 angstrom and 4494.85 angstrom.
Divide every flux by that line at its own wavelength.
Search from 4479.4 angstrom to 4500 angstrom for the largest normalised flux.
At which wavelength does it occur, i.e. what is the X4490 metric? 4488.64 angstrom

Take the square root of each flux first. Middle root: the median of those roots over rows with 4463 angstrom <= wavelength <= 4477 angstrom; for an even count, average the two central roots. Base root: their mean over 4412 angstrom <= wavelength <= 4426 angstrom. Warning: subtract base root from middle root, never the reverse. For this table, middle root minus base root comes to -0.06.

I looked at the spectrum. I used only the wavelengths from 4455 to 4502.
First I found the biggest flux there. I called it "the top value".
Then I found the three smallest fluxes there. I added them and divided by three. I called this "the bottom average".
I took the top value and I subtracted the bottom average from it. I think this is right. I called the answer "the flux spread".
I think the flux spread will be 1.0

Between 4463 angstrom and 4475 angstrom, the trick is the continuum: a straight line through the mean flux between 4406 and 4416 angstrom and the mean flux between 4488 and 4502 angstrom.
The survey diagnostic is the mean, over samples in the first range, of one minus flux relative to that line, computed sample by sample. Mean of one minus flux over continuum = 0.10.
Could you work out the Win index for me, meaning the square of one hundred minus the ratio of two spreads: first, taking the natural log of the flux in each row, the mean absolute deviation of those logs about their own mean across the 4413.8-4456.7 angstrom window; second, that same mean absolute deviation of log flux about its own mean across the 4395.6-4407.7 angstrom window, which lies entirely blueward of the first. 9818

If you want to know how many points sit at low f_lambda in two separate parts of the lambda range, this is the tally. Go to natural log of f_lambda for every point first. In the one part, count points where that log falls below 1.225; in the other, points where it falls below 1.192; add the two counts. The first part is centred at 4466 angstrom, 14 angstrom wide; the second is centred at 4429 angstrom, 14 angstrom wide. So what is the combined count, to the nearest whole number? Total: 7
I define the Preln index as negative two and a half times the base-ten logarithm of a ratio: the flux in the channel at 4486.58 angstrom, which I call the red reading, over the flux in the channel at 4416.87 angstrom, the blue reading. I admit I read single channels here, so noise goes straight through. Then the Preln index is -0.12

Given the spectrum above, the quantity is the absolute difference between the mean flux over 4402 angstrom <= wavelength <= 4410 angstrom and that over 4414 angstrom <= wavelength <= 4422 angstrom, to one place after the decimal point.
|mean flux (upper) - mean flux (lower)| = 0.5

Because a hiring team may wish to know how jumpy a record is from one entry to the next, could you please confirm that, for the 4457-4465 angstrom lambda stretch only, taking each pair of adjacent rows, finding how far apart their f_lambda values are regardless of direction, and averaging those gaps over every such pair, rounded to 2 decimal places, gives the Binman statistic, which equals 0.14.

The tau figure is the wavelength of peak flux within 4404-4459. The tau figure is 4445.44 angstrom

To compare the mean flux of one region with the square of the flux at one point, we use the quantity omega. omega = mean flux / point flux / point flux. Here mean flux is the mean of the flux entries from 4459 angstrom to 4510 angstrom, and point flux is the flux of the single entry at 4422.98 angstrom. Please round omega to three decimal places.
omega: 0.310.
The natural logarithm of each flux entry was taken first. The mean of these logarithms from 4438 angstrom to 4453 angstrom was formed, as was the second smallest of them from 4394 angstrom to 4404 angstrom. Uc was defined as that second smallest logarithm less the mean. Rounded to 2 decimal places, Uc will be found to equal -0.13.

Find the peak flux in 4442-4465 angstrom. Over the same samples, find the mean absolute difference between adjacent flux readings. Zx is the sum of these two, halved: 2.12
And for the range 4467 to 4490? 2.12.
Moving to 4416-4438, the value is 2.06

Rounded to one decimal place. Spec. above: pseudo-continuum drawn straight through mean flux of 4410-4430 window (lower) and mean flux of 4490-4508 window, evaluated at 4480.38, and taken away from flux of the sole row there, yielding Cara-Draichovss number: -0.3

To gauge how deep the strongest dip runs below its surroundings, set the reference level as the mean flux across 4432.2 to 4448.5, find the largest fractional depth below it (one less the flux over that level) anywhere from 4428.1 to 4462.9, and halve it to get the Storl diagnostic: 0.056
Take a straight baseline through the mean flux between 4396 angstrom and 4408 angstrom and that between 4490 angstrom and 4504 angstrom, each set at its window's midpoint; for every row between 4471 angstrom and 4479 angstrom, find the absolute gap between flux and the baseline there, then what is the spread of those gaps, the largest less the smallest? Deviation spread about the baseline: 0.42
